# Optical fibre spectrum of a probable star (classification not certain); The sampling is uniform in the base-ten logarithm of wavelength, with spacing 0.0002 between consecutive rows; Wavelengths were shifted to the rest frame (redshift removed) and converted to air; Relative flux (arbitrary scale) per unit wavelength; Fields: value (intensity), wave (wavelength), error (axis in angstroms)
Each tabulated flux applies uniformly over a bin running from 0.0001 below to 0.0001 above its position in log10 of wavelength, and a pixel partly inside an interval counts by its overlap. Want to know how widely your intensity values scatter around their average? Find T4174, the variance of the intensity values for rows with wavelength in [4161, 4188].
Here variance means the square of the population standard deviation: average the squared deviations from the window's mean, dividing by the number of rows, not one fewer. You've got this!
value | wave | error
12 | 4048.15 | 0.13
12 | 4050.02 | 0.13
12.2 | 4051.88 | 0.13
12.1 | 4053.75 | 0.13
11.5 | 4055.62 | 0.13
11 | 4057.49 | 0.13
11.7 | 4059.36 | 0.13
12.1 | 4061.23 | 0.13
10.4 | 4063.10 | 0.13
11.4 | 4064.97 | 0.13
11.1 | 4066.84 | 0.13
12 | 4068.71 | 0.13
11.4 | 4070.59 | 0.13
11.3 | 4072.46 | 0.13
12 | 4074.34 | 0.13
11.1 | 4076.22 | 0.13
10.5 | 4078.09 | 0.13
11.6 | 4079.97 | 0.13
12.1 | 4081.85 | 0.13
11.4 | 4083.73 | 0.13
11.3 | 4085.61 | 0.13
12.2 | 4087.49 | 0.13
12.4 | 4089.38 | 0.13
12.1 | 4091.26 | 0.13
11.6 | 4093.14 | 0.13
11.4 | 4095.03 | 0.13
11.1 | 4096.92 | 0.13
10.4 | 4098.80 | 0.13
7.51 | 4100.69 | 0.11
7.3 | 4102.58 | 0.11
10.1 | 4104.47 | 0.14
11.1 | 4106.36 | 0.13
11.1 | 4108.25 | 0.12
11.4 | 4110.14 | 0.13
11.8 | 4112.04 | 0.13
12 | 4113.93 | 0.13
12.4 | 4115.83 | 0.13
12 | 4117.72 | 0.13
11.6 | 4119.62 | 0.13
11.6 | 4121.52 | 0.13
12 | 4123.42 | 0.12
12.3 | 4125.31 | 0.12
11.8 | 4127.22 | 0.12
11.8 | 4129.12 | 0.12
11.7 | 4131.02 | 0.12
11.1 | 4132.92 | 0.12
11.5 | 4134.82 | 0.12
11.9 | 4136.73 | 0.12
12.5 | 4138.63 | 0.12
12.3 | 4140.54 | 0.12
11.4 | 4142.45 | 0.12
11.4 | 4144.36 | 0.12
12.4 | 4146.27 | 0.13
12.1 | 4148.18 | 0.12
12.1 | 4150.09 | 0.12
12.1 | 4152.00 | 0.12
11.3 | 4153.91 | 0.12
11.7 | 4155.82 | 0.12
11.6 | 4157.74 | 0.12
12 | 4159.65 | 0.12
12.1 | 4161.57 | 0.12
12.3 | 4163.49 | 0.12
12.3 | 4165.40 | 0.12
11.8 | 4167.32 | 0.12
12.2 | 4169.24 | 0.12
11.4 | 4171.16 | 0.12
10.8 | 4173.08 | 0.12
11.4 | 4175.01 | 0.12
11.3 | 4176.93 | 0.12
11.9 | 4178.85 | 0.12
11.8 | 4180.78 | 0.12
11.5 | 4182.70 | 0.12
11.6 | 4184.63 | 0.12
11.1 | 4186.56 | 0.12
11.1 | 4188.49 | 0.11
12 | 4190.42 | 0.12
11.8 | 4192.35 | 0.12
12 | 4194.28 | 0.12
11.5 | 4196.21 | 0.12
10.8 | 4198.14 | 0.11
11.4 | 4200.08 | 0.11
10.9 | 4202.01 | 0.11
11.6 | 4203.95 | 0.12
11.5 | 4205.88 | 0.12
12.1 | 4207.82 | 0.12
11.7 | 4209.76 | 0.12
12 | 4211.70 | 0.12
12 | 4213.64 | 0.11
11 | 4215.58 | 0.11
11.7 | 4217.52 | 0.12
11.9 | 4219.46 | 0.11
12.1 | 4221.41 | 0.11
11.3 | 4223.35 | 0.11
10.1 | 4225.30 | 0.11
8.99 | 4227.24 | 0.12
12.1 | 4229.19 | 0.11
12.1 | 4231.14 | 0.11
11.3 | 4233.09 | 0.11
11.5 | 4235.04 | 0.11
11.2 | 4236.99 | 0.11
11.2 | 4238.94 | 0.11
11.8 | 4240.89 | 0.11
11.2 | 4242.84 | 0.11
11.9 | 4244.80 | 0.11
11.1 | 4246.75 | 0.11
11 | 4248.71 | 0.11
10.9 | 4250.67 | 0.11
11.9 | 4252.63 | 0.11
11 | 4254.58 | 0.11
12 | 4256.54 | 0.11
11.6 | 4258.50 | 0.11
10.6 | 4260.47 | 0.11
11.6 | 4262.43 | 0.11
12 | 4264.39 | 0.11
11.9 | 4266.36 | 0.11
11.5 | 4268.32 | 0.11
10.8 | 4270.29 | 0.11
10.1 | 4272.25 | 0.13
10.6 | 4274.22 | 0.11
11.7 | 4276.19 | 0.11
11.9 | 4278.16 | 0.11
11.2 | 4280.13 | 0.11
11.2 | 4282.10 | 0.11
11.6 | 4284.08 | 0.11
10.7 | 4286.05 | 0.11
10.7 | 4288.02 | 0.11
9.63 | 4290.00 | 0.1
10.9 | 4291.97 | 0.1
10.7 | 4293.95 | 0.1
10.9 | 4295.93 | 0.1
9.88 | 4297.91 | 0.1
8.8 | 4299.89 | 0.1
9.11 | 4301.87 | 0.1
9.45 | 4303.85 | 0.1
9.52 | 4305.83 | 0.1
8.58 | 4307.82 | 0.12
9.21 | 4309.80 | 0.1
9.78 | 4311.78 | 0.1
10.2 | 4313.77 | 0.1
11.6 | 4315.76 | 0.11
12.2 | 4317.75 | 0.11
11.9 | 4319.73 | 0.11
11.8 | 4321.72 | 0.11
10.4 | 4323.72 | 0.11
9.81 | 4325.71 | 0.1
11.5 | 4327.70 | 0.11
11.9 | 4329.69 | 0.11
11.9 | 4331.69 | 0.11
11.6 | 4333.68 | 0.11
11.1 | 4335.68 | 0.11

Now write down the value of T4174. 0.20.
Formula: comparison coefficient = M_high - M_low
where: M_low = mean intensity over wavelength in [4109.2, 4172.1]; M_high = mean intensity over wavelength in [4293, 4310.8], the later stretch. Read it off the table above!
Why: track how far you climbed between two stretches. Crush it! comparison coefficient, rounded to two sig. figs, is -2.3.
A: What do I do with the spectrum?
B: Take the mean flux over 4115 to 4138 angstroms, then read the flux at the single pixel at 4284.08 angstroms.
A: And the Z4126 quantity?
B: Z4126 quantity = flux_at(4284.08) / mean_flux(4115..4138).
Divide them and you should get 0.98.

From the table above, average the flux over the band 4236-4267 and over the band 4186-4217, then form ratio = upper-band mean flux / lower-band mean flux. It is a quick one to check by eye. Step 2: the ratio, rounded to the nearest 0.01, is 0.99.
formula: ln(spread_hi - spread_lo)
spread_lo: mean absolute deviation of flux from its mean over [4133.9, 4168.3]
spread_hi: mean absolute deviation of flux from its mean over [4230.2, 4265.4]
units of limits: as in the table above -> -2.7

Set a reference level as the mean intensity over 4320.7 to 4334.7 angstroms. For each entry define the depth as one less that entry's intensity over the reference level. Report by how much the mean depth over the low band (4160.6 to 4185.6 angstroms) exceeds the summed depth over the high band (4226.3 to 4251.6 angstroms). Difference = -0.06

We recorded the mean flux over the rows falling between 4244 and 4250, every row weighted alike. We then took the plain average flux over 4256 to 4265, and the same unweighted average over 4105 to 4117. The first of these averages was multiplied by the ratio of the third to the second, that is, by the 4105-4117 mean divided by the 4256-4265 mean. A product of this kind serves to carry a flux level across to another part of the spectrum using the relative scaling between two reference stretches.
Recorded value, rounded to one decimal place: 11.4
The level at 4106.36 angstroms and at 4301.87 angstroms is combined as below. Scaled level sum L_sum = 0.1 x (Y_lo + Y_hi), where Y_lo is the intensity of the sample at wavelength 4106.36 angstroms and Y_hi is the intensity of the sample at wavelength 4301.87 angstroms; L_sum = 2.02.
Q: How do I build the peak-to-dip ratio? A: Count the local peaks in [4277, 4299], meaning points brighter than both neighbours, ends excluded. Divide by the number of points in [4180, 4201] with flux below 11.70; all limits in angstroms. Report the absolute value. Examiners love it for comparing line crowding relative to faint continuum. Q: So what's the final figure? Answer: 0.43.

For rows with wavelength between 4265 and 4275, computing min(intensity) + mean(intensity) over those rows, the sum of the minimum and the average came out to 21.1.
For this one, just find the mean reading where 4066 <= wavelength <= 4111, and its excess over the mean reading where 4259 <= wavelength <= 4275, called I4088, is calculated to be -0.1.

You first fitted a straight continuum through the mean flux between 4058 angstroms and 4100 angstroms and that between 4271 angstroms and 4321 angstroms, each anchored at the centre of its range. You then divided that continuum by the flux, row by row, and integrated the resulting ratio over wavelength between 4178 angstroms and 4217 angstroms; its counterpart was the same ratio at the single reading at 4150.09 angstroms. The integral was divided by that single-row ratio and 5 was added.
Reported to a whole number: 45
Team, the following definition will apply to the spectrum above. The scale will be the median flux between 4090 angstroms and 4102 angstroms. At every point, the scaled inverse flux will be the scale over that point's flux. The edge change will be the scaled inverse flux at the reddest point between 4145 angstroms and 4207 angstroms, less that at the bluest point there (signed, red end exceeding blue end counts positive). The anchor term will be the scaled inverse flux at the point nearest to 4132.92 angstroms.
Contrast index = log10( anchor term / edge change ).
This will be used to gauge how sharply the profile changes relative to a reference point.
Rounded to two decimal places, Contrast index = 1.15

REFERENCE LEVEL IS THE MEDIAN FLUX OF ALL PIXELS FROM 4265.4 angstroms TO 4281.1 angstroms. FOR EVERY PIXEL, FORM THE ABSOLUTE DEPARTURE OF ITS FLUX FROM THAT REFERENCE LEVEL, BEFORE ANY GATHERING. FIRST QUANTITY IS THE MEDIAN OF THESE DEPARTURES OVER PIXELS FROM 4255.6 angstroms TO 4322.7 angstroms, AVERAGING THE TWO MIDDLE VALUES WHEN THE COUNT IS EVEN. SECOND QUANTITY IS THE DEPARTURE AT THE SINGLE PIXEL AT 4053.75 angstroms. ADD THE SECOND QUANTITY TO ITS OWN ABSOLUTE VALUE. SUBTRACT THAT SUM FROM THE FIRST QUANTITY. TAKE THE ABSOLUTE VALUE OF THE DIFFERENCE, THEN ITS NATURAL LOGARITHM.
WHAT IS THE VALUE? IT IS -0.16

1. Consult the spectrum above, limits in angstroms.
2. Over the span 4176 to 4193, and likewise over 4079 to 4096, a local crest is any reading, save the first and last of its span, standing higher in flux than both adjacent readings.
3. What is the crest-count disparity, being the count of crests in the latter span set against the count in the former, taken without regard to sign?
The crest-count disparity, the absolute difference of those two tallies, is 1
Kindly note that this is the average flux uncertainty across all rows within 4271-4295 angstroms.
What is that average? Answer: 0.109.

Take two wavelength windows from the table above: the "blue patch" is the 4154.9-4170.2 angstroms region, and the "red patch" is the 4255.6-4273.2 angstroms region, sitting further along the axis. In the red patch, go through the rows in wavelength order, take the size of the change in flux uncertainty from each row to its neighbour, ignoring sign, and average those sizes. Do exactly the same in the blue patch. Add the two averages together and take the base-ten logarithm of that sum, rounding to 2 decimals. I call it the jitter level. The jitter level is -2.60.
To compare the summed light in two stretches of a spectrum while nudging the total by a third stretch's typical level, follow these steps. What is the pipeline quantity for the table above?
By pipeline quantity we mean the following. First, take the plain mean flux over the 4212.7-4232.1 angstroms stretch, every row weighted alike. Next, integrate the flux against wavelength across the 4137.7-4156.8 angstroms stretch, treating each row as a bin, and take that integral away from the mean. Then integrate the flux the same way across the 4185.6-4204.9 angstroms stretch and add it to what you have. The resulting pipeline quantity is 4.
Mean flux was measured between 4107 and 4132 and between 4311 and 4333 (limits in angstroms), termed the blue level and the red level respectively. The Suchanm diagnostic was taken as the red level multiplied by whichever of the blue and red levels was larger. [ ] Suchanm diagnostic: 132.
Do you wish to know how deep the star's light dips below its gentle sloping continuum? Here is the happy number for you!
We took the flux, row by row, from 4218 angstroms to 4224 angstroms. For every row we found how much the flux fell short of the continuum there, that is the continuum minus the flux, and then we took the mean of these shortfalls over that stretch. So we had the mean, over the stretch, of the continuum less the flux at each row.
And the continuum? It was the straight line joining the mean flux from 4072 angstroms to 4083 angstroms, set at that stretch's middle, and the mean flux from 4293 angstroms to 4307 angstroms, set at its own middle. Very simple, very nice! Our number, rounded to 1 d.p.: -1.4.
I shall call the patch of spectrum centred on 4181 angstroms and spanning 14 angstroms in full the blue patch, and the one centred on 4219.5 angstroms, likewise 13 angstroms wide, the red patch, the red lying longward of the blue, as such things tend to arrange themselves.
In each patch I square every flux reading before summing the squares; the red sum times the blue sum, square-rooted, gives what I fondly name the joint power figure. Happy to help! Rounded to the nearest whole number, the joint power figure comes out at 924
